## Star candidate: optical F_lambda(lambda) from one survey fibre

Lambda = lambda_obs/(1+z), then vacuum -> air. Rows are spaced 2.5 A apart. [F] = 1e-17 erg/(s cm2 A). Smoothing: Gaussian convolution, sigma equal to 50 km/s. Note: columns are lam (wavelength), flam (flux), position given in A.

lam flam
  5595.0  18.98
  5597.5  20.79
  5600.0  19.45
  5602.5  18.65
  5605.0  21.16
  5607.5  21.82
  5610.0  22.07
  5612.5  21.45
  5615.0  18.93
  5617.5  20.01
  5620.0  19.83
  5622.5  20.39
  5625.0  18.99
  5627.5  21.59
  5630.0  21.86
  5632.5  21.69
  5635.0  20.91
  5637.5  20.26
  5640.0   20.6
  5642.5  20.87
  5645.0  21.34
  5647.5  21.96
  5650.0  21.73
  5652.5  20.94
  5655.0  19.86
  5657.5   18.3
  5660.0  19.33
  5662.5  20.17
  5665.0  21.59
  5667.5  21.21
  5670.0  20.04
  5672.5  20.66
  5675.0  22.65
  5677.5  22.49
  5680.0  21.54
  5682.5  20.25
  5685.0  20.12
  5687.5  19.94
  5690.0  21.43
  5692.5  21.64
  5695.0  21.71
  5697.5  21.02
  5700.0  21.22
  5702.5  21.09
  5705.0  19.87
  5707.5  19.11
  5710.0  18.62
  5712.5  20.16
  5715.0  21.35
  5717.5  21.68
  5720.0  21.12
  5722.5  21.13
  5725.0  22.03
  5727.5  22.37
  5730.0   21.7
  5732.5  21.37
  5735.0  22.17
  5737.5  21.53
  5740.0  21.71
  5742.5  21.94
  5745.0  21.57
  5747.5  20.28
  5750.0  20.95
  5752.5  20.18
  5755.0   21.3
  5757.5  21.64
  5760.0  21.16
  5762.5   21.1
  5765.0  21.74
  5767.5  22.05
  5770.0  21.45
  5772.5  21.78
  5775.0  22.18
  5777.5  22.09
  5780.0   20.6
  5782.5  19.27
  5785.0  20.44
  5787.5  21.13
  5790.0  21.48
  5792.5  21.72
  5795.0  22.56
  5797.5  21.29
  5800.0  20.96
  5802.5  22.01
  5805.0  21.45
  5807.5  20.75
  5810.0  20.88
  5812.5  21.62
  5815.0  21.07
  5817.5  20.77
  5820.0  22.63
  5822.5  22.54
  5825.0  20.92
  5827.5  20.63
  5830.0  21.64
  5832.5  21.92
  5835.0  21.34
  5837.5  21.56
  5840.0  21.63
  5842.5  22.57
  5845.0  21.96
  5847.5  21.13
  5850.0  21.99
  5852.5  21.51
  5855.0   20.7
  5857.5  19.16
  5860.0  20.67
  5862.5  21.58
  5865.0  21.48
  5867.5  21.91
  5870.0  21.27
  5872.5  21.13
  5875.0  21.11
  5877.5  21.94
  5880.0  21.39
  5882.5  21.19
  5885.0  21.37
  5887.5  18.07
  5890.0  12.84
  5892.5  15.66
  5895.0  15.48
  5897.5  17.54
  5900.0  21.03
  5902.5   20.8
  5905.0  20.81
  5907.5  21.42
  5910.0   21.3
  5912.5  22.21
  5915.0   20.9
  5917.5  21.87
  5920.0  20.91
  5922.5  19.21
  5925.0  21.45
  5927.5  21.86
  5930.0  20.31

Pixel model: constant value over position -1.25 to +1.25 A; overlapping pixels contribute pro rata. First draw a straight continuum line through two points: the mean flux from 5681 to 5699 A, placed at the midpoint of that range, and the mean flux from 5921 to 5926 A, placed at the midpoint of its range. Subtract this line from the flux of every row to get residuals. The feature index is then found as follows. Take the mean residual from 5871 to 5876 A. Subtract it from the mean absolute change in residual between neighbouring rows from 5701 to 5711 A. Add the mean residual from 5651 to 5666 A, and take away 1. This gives -1.8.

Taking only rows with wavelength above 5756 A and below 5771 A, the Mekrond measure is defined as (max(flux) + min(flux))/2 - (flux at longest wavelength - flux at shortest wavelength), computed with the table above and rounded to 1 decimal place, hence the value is 21.8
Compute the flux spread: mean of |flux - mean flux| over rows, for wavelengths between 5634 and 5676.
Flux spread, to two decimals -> 0.78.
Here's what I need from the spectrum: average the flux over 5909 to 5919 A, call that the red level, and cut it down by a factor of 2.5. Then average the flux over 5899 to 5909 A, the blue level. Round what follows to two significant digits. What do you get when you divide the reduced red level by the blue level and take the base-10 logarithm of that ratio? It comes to -0.39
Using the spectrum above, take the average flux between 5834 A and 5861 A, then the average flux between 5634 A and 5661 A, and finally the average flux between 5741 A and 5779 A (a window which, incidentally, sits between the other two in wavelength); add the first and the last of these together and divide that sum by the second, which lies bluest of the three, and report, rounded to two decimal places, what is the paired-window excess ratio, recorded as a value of 2.08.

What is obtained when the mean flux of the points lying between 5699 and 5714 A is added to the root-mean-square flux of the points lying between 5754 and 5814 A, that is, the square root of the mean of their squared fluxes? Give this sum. 41.4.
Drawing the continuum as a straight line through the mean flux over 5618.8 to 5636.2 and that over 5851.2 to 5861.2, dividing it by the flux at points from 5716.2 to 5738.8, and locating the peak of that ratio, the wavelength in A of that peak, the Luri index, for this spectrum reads 5720.0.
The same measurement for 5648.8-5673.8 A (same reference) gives 5657.5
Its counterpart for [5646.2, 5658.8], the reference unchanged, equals 5657.5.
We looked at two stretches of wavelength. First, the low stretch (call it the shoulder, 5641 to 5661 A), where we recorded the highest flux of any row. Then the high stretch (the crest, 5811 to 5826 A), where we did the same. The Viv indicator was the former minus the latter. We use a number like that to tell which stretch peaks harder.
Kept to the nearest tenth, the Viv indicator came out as -0.7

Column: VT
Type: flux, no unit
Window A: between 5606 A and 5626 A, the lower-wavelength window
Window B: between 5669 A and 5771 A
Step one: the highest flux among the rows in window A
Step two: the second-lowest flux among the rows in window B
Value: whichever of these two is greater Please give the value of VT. 22.1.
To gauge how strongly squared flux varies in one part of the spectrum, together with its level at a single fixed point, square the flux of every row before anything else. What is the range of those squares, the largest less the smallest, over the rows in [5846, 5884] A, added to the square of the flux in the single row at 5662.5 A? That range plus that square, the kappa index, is 523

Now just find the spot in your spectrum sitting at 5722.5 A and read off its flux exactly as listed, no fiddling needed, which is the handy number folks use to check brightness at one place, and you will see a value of 21.13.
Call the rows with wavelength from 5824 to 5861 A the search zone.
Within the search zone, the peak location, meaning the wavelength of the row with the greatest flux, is 5842.5 A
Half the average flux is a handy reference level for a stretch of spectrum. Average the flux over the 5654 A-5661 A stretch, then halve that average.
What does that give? 9.6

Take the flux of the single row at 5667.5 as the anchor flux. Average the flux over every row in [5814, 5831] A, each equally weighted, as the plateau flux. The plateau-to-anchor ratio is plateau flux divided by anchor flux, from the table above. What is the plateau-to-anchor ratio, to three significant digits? 1.01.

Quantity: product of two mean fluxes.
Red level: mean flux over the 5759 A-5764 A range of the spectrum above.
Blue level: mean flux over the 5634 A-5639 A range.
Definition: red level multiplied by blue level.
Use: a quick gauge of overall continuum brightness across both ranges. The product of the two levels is 435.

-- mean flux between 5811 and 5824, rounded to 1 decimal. 21.7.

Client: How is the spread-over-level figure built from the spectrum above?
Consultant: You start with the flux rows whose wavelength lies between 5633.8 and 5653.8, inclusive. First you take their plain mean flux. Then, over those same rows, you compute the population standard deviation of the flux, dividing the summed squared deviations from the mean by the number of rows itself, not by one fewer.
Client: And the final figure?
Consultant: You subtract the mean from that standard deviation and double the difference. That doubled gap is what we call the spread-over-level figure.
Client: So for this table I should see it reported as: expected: -41.1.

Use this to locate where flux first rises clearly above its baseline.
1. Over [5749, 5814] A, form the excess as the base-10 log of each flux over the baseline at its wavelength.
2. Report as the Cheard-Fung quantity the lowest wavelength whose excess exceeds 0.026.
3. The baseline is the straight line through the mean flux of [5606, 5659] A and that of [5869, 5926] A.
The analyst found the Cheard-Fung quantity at 5765.0 A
